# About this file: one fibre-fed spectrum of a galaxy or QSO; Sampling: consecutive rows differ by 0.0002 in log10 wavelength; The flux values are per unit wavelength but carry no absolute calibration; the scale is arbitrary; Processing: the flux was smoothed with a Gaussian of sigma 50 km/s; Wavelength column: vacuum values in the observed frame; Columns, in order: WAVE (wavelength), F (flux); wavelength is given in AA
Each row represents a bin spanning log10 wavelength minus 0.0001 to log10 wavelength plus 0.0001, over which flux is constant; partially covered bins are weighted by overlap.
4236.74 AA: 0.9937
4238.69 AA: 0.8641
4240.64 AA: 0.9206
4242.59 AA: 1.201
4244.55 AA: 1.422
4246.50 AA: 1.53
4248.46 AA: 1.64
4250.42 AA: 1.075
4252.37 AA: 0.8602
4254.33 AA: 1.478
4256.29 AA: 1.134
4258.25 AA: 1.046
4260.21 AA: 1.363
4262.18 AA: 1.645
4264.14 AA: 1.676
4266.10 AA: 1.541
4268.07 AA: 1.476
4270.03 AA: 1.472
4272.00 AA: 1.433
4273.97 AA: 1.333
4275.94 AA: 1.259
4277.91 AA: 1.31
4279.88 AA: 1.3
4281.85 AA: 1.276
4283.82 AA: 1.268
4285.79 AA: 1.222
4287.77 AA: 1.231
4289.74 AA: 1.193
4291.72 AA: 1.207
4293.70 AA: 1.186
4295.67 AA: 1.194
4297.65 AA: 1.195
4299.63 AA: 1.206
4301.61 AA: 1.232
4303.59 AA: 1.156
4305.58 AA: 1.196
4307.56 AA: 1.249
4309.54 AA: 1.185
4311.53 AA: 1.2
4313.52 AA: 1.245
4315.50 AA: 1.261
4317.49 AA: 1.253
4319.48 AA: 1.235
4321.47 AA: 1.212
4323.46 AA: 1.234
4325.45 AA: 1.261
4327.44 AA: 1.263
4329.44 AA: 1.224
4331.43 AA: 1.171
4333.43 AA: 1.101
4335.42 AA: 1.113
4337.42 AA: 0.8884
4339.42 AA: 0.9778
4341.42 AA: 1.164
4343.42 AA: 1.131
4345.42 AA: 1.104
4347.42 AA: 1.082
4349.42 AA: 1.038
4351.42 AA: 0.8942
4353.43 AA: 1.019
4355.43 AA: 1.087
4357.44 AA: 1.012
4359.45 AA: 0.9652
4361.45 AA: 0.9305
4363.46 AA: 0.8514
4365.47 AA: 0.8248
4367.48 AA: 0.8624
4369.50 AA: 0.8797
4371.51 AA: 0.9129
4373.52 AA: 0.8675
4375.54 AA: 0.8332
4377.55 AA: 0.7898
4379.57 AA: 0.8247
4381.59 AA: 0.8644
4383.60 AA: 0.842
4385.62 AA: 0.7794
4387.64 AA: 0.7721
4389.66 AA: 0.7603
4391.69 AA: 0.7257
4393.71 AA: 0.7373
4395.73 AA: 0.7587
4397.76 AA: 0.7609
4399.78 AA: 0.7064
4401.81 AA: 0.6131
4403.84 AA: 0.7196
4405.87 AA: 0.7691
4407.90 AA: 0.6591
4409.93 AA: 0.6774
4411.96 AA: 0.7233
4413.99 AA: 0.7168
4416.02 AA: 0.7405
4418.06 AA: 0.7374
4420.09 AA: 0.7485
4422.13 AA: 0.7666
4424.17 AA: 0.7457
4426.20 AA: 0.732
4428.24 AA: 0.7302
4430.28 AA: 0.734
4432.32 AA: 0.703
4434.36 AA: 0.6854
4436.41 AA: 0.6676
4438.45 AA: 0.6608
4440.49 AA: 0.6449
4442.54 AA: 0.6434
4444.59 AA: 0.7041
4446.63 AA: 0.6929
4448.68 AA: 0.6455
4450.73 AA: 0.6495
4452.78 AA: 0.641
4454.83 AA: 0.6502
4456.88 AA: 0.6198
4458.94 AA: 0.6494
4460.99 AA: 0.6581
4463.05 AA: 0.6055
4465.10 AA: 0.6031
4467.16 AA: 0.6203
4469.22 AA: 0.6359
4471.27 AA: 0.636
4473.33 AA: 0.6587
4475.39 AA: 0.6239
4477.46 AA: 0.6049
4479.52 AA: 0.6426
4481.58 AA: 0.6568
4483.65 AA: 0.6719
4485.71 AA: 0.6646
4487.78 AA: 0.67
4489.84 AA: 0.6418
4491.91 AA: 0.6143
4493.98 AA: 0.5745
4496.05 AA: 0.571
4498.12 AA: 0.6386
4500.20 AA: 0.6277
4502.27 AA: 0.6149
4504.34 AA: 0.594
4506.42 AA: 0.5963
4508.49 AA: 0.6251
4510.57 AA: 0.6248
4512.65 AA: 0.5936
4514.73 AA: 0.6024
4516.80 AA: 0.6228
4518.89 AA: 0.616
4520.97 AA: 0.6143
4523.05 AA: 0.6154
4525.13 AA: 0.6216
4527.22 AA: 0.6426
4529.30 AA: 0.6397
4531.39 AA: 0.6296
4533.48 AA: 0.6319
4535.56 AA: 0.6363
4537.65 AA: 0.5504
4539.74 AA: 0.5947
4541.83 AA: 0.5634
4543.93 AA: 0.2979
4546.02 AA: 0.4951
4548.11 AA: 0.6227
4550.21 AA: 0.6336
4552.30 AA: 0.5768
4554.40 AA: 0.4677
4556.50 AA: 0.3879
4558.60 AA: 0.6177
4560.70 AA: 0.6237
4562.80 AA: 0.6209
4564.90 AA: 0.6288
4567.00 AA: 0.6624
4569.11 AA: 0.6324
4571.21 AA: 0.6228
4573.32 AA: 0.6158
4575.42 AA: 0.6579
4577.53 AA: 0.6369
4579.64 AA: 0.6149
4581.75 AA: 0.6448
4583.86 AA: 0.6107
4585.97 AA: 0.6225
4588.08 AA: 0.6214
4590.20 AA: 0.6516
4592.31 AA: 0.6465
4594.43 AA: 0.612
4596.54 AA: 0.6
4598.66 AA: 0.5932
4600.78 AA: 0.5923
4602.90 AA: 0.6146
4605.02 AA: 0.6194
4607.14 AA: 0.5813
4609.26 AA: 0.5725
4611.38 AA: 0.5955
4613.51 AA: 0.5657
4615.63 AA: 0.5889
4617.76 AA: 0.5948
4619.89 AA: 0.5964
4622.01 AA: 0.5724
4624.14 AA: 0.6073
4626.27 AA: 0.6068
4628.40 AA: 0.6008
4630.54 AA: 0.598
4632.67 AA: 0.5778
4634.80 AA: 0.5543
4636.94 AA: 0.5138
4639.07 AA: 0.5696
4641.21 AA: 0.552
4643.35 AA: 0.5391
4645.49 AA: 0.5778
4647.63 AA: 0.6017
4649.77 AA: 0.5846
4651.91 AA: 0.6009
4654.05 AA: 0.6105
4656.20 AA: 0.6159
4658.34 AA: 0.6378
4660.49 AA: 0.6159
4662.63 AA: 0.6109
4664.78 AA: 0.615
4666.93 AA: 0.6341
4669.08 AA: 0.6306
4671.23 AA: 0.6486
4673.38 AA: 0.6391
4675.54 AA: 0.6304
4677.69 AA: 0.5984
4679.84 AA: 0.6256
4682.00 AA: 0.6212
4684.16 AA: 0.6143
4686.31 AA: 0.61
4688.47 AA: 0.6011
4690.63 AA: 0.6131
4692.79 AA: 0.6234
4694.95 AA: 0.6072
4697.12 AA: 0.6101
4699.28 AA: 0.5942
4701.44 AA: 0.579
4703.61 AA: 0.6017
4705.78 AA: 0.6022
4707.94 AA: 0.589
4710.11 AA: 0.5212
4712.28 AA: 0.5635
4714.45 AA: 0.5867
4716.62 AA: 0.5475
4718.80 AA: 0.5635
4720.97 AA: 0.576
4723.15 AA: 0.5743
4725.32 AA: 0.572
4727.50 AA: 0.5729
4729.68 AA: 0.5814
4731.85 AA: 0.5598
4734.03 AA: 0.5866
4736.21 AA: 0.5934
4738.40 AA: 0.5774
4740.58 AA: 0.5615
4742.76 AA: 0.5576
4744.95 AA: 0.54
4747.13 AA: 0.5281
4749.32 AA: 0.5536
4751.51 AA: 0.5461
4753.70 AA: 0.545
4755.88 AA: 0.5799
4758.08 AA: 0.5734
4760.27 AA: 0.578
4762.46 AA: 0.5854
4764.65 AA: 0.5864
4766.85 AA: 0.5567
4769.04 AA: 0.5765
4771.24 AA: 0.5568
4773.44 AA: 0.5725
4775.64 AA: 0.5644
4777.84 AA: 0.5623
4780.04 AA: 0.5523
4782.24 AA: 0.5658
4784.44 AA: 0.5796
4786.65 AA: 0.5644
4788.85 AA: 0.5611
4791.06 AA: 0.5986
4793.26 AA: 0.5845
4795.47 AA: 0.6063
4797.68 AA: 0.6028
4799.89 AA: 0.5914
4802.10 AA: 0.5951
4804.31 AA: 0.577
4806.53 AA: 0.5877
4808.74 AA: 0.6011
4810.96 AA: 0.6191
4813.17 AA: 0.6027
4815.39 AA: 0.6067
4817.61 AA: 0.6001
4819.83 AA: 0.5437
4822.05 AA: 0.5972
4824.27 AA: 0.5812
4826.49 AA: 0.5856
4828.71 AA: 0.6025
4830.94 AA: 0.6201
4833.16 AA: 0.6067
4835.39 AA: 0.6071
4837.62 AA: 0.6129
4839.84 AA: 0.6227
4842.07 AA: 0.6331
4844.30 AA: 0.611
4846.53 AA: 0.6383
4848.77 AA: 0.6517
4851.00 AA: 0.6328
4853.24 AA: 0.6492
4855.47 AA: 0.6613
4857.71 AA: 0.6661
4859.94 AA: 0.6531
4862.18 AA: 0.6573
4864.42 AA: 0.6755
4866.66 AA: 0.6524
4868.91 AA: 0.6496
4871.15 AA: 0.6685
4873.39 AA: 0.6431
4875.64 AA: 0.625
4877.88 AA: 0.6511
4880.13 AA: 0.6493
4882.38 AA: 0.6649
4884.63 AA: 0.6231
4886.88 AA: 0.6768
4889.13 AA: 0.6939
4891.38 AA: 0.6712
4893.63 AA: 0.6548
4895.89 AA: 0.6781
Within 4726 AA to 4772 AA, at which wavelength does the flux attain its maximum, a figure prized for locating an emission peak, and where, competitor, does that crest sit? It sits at 4736.21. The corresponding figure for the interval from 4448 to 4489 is 4483.65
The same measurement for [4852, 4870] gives 4864.42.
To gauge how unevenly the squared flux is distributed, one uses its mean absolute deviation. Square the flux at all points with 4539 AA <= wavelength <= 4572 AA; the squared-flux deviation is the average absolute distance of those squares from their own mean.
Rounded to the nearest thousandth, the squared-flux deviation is 0.078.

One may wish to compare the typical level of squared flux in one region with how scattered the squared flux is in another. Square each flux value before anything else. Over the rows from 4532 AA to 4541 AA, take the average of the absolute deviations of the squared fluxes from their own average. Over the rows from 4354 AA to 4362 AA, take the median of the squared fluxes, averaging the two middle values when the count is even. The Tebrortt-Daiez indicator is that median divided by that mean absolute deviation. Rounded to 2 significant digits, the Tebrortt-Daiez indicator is 27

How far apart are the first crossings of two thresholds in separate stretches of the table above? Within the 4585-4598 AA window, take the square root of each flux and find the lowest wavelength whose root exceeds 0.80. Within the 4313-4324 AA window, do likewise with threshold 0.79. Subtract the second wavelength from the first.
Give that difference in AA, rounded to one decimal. 276.7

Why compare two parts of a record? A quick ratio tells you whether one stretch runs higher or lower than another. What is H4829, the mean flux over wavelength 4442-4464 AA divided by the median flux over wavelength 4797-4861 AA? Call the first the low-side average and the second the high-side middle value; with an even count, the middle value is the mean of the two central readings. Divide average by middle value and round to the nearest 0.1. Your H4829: 1.1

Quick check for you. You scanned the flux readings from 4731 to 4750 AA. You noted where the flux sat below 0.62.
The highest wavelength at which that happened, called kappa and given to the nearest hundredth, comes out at 4749.32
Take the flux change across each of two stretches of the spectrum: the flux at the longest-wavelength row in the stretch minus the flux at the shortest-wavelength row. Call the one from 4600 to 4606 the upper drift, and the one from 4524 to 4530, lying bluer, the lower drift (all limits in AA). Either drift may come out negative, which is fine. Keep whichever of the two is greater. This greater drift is 0.027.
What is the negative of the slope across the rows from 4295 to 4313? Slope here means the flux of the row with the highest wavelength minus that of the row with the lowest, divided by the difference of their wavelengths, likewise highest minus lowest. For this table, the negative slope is -0.0004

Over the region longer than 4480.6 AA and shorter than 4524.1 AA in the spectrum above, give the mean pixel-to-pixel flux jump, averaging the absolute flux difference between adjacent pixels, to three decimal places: 0.017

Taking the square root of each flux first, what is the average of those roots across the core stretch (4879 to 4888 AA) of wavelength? 0.81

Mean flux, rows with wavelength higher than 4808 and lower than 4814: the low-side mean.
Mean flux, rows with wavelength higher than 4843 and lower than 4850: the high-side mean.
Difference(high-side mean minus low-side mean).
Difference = 0.03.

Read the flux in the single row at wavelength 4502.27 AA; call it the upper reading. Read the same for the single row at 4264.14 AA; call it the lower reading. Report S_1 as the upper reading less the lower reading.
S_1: -1.1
